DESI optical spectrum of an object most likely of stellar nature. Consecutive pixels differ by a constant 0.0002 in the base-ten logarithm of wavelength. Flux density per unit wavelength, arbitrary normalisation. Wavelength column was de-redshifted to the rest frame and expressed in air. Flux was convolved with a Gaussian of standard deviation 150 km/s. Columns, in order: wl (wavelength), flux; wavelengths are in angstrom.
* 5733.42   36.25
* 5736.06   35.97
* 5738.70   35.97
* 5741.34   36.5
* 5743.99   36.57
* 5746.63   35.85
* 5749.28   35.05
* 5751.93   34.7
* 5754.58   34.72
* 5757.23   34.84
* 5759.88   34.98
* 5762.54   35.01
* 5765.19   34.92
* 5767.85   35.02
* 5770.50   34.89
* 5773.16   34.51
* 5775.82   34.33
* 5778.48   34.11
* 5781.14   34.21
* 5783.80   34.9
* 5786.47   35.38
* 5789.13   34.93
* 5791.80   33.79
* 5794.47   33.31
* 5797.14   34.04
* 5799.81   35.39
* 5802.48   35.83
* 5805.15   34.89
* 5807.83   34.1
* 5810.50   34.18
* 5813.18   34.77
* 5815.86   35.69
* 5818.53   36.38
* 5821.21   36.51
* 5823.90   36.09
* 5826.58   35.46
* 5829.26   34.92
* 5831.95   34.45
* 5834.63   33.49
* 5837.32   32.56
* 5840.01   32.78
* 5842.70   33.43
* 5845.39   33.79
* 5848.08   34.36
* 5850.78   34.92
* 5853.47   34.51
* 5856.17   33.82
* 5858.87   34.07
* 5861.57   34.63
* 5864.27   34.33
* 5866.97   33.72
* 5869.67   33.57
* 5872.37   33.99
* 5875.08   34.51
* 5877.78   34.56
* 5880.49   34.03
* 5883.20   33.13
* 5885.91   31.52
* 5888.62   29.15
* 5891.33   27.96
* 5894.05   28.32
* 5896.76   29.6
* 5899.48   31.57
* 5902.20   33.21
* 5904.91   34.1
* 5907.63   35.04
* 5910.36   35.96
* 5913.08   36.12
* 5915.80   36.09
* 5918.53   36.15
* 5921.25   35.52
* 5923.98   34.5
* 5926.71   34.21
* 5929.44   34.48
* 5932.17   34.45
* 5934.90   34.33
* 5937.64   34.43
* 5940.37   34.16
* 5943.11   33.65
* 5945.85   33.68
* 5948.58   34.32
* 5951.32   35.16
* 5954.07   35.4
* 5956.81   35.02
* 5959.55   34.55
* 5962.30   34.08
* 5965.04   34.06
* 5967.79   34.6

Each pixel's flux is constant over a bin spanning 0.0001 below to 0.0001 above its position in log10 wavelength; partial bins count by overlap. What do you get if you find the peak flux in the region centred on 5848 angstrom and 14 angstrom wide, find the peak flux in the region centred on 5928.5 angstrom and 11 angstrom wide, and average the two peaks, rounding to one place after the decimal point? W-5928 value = 34.7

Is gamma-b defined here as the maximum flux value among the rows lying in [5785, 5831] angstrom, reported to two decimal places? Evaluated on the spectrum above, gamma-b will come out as 36.51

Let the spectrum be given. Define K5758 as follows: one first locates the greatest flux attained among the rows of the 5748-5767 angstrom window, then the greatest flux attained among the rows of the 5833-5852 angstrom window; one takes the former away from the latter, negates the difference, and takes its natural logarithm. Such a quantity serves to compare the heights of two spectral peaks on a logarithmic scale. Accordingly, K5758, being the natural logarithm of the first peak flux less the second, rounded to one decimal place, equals -2.0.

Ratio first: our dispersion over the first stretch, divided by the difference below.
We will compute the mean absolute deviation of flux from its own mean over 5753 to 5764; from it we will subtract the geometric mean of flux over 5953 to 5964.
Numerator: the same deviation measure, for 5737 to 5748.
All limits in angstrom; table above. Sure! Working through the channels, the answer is -0.0090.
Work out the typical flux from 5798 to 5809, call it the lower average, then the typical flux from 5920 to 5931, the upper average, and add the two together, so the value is 69.7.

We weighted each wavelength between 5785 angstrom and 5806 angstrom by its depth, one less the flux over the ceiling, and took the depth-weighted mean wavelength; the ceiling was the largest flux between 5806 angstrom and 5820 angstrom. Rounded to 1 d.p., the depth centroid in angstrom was 5795.2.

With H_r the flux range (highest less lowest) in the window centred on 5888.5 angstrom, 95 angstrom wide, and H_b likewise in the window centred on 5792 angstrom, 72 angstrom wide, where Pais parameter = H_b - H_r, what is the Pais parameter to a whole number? -5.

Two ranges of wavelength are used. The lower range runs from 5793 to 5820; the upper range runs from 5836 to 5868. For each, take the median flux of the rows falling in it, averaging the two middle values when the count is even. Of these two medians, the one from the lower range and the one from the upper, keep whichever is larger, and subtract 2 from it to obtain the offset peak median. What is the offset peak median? 32.8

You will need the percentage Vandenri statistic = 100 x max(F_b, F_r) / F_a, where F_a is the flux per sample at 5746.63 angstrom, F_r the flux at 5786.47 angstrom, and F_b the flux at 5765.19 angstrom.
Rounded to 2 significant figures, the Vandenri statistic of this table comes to 99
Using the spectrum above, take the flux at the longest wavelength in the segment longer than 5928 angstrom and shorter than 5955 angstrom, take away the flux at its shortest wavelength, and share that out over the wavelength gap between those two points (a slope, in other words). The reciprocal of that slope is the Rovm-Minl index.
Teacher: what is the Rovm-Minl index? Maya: 27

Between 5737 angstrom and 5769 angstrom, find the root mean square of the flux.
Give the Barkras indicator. 35.4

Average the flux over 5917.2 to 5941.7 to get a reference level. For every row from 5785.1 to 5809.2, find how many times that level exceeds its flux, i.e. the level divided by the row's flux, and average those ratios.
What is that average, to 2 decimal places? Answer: 1.00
